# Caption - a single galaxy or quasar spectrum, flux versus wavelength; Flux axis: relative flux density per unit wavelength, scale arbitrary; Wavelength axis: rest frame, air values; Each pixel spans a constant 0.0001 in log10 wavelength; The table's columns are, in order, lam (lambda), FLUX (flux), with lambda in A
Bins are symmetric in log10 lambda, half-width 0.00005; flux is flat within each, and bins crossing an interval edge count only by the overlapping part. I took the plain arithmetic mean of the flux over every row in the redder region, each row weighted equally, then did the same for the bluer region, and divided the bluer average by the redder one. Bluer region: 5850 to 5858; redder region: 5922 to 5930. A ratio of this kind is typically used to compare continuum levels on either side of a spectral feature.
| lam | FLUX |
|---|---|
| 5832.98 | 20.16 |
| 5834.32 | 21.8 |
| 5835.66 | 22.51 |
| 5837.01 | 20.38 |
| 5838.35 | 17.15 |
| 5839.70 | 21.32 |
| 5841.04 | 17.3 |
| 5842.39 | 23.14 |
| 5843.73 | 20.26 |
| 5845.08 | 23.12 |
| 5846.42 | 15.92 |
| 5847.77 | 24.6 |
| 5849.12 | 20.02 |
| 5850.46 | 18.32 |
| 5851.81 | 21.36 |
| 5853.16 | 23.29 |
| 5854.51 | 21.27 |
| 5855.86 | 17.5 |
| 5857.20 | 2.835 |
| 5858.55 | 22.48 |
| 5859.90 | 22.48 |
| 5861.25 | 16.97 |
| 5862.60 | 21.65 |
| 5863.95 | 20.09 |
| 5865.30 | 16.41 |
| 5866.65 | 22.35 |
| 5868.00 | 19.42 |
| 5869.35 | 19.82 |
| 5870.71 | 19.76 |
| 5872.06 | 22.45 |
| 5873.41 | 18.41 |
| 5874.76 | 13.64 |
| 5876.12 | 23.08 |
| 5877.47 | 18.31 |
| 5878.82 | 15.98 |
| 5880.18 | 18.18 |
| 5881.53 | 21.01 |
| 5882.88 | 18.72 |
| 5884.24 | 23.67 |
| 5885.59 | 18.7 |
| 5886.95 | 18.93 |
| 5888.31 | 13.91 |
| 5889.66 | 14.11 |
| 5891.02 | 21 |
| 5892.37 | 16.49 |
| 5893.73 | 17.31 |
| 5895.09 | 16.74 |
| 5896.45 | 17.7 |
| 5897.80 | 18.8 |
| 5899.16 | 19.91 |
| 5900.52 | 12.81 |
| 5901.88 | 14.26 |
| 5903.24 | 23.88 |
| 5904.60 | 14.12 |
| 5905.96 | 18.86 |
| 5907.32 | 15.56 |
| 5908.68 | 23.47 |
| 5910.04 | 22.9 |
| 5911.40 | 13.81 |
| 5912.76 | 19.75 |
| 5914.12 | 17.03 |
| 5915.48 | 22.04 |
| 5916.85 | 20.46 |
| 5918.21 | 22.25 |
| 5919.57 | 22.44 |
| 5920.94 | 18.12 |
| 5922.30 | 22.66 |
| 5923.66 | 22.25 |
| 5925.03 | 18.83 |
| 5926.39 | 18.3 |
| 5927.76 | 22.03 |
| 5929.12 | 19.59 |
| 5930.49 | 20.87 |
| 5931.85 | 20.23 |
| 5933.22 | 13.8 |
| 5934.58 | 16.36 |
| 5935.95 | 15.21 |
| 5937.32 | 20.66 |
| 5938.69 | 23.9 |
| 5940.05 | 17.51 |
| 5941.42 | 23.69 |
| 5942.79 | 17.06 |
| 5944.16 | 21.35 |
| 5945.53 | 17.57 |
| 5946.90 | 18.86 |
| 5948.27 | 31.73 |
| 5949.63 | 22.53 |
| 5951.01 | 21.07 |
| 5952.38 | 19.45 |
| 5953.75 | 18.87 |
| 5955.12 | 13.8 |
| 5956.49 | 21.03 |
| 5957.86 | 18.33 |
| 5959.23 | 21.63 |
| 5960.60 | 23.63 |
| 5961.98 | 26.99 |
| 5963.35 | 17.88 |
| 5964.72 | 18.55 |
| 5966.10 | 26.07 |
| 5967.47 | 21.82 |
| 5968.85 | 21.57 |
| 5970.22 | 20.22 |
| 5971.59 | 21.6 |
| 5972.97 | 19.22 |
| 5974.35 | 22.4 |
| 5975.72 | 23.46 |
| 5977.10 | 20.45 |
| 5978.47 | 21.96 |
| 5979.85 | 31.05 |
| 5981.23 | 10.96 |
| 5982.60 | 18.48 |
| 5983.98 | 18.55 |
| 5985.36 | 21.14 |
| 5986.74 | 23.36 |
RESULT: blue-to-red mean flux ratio 0.85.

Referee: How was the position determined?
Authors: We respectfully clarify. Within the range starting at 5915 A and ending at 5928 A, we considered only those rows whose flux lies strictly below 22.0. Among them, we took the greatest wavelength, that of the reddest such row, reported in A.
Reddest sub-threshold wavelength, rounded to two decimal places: 5926.39 A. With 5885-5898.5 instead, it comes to 5897.80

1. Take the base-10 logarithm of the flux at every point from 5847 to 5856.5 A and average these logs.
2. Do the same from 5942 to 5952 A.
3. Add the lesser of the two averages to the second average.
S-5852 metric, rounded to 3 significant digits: 2.64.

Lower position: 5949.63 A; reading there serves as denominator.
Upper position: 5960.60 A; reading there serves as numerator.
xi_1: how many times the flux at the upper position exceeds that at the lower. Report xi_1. 1.05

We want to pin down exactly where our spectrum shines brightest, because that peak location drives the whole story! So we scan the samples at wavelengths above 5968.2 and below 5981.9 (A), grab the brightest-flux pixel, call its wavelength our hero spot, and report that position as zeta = 5979.85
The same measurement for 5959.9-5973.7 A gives 5961.98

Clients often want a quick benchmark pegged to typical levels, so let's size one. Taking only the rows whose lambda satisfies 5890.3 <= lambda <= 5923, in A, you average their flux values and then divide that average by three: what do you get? 6.3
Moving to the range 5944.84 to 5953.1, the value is 7.3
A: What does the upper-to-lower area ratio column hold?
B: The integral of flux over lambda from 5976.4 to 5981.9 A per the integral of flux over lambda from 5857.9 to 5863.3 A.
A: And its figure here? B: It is 1.03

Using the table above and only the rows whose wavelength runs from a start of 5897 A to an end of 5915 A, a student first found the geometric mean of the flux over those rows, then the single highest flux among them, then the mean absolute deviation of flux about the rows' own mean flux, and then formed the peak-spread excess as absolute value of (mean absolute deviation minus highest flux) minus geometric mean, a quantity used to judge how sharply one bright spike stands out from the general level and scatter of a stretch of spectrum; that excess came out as 2.9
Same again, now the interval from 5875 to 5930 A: 2.7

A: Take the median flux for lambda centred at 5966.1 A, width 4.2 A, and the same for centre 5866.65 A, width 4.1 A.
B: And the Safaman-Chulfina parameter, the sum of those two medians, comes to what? 41.2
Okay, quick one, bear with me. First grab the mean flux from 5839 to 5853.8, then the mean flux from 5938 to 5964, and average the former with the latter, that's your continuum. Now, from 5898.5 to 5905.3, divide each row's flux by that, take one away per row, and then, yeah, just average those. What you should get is -0.18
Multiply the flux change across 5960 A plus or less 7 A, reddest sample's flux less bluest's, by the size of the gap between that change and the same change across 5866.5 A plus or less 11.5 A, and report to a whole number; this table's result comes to 46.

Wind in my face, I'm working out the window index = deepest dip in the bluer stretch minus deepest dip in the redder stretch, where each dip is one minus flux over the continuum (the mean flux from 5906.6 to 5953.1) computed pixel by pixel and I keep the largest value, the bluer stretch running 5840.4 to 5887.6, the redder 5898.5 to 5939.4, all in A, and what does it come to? 0.50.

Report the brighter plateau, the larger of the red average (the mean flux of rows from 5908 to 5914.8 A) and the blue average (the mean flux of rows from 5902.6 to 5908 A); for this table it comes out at 19.4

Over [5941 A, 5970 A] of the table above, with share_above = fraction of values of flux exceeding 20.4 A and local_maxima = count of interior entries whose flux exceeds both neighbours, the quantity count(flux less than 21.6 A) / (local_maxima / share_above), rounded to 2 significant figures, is 1.5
